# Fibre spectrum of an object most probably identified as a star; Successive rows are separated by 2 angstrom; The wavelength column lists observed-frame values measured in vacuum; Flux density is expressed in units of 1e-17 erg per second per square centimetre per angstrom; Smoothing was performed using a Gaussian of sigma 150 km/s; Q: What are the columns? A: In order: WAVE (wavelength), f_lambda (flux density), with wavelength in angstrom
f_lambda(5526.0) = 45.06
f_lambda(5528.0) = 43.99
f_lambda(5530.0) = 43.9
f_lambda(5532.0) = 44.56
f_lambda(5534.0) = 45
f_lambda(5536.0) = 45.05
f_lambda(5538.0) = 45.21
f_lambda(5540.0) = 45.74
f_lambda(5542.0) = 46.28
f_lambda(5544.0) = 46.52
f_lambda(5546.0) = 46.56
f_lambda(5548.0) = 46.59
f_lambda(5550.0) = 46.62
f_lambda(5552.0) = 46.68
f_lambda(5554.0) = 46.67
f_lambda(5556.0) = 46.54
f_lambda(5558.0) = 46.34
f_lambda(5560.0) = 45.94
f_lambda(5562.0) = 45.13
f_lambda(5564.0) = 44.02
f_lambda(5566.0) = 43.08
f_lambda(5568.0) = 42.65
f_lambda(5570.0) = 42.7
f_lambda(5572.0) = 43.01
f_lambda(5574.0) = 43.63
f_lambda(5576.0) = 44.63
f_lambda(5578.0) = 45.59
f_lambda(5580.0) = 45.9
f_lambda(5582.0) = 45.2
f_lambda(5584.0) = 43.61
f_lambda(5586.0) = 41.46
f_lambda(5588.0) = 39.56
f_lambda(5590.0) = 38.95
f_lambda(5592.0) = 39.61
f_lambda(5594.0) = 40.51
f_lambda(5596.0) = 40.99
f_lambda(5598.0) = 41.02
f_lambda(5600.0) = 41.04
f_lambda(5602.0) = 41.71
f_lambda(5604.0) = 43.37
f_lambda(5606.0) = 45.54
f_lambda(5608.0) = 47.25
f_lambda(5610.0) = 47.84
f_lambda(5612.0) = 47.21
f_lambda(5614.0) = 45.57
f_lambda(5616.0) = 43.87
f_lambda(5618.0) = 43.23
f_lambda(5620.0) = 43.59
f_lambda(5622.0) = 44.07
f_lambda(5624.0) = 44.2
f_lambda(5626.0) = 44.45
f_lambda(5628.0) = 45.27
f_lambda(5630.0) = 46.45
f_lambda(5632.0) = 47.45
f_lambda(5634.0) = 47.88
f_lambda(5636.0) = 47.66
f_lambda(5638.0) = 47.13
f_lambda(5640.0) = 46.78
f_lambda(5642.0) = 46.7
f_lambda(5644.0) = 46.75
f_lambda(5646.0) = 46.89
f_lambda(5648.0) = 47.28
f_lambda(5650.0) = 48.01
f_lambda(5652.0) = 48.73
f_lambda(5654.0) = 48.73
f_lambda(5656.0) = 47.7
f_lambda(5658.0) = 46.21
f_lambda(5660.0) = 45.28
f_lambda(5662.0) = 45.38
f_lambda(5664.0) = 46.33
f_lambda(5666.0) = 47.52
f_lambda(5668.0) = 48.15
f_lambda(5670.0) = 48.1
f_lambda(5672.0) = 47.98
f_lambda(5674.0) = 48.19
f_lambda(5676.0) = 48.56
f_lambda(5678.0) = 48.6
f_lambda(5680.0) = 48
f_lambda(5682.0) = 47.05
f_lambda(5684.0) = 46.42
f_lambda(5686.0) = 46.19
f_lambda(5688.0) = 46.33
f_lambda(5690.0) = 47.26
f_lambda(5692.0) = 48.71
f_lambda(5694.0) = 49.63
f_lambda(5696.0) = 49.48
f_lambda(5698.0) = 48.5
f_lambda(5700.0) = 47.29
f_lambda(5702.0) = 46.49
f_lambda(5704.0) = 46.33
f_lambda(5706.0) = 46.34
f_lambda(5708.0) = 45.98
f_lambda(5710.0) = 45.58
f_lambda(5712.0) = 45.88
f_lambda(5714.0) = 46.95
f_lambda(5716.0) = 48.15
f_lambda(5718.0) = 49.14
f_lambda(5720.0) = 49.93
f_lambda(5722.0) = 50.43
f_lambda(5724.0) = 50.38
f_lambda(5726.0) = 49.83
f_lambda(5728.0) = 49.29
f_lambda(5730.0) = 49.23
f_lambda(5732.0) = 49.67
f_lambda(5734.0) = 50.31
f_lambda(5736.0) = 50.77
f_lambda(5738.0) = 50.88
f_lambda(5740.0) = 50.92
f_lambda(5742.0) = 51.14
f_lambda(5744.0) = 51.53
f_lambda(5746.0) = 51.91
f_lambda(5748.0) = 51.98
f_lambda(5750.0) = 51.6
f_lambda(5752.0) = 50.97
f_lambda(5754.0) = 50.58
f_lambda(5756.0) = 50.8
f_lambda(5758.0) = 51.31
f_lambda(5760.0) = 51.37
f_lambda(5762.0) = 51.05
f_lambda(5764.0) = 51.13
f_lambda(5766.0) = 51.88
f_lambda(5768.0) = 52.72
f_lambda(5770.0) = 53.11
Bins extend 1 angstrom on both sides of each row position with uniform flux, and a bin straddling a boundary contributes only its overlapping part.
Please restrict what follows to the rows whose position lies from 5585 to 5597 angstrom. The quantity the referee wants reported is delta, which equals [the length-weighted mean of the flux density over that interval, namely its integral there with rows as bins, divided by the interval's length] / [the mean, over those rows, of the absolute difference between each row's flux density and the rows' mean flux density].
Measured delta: 50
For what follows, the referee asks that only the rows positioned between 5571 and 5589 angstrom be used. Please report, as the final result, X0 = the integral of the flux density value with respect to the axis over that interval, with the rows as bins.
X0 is 785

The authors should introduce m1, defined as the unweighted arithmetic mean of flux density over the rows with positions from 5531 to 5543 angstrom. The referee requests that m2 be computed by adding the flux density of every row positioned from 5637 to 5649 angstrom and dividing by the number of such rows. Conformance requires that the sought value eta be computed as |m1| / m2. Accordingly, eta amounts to 0.97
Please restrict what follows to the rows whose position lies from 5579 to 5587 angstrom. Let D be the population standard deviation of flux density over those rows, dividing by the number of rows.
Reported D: 1.7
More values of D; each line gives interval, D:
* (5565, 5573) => 0.2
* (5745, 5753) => 0.4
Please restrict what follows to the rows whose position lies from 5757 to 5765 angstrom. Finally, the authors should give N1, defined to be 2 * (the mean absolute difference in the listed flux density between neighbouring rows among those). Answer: 0.3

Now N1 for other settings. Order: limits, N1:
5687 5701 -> 1.9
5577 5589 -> 2.7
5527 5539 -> 0.6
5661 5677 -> 1.0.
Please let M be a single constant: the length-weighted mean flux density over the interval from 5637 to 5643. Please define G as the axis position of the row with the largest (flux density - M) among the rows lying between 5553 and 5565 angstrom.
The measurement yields 5554.0 angstrom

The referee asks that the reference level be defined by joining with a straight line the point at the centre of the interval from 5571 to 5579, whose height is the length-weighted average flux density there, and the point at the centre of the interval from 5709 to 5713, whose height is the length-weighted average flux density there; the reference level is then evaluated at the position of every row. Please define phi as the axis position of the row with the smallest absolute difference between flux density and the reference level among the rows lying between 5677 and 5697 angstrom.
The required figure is 5686.0 angstrom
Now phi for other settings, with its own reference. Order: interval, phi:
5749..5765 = 5754.0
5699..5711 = 5710.0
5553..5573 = 5564.0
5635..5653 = 5642.0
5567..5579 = 5576.0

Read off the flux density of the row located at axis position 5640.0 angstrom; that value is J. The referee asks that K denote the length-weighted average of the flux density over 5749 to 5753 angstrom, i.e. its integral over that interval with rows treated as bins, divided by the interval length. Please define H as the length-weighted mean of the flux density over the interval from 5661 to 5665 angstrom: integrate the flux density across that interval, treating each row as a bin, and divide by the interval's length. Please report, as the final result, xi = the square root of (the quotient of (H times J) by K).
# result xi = 6.5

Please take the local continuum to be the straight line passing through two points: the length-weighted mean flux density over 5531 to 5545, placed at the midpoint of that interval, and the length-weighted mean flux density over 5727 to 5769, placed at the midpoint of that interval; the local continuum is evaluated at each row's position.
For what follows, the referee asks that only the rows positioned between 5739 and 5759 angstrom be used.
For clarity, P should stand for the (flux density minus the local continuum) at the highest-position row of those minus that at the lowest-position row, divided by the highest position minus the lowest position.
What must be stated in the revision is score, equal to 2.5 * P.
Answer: 0.0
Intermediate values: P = 0.00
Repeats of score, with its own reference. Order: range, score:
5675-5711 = -0.3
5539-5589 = -0.4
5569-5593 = -0.4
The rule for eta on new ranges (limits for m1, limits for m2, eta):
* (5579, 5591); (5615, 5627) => 0.97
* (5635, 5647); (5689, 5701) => 0.97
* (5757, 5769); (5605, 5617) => 1.12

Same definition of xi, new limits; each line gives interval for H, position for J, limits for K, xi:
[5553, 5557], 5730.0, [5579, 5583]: 7.1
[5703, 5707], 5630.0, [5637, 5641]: 6.8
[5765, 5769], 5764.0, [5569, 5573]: 7.9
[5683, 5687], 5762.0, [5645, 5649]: 7.1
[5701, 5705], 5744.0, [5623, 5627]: 7.3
